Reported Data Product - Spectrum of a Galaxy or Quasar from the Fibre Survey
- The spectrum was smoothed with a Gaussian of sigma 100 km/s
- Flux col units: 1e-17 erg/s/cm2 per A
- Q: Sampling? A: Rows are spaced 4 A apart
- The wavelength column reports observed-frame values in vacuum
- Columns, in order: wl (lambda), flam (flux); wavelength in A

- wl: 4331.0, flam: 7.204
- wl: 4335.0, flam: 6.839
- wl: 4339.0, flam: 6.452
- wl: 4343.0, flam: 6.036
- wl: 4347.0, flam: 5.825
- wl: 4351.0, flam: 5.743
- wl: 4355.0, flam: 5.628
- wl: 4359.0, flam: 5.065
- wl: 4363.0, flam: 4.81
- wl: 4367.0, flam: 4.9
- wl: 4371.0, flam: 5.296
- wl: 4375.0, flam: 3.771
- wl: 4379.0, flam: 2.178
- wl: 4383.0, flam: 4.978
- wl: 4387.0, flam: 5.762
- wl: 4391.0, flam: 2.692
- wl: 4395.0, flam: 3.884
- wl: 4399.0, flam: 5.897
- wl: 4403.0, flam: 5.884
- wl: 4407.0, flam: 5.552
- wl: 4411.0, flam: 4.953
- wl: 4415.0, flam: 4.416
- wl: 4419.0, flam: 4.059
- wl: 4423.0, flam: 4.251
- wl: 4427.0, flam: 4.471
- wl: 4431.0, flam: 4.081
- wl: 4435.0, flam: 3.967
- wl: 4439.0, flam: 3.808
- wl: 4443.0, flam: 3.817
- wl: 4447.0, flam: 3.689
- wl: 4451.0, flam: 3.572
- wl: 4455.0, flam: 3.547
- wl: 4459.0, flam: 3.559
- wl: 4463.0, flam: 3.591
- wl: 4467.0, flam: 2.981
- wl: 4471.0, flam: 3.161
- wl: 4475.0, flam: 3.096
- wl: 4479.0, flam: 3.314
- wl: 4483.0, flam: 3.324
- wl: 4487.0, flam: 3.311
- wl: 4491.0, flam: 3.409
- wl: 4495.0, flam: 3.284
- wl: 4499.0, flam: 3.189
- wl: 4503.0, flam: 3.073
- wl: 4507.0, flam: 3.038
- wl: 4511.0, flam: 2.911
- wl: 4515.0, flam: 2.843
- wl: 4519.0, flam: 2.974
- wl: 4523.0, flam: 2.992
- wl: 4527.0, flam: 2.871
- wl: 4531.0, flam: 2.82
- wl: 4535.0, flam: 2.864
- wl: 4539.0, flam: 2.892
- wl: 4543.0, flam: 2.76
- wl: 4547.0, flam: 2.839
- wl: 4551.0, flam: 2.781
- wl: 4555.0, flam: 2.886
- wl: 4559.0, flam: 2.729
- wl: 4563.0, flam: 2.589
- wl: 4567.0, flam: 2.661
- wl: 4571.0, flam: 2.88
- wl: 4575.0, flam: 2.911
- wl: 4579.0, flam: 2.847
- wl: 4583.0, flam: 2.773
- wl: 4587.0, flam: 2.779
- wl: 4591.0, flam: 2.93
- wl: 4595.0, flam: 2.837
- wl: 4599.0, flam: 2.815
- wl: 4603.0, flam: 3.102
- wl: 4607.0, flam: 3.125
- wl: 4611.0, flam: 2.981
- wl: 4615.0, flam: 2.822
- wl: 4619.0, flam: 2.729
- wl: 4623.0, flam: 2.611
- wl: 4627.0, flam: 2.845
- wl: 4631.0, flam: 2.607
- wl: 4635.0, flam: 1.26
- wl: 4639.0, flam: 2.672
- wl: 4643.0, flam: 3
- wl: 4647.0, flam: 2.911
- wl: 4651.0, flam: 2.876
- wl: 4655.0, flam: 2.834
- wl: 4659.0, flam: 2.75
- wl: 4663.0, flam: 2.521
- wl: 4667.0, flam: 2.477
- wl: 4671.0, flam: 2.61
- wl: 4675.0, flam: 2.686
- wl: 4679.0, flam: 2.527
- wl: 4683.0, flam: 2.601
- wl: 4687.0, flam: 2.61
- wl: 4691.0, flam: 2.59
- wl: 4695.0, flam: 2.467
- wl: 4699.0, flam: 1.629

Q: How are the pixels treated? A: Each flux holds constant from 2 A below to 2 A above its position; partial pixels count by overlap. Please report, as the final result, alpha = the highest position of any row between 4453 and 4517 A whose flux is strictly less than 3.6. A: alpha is 4515.0 A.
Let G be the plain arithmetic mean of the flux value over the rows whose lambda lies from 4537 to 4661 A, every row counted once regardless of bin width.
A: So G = 2.8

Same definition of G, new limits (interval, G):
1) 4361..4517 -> 3.9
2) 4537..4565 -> 2.8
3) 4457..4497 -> 3.3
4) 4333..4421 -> 5.0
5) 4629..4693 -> 2.6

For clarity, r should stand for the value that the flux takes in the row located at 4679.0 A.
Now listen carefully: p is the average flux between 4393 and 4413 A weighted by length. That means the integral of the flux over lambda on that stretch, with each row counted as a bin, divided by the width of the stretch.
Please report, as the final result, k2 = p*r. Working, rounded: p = 5.2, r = 2.527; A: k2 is 13.2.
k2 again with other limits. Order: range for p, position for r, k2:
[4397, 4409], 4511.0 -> 16.8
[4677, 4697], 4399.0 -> 15.1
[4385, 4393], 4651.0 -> 12.2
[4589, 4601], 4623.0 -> 7.5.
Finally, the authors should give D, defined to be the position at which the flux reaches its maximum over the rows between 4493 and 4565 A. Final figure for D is 4495.0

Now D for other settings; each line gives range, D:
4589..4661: 4607.0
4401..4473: 4403.0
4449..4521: 4463.0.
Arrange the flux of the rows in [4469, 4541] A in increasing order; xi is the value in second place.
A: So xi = 2.843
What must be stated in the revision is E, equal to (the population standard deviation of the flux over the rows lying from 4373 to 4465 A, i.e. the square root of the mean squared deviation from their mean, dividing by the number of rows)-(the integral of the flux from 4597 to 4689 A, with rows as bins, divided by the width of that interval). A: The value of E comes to -1.8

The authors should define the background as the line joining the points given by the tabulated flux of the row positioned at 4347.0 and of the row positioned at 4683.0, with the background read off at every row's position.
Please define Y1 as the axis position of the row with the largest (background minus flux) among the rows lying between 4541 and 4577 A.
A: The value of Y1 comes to 4543.0 A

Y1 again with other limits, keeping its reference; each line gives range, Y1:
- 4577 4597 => 4583.0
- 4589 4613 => 4595.0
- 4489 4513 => 4511.0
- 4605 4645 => 4635.0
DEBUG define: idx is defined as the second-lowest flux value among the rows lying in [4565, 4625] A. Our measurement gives 2.661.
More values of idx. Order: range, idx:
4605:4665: 2.521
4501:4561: 2.76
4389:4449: 3.689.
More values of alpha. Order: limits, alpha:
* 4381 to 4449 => 4391.0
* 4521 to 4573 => 4571.0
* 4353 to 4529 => 4527.0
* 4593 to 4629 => 4627.0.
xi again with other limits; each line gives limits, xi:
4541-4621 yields 2.661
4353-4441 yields 2.692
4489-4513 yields 3.038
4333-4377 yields 4.81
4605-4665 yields 2.521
